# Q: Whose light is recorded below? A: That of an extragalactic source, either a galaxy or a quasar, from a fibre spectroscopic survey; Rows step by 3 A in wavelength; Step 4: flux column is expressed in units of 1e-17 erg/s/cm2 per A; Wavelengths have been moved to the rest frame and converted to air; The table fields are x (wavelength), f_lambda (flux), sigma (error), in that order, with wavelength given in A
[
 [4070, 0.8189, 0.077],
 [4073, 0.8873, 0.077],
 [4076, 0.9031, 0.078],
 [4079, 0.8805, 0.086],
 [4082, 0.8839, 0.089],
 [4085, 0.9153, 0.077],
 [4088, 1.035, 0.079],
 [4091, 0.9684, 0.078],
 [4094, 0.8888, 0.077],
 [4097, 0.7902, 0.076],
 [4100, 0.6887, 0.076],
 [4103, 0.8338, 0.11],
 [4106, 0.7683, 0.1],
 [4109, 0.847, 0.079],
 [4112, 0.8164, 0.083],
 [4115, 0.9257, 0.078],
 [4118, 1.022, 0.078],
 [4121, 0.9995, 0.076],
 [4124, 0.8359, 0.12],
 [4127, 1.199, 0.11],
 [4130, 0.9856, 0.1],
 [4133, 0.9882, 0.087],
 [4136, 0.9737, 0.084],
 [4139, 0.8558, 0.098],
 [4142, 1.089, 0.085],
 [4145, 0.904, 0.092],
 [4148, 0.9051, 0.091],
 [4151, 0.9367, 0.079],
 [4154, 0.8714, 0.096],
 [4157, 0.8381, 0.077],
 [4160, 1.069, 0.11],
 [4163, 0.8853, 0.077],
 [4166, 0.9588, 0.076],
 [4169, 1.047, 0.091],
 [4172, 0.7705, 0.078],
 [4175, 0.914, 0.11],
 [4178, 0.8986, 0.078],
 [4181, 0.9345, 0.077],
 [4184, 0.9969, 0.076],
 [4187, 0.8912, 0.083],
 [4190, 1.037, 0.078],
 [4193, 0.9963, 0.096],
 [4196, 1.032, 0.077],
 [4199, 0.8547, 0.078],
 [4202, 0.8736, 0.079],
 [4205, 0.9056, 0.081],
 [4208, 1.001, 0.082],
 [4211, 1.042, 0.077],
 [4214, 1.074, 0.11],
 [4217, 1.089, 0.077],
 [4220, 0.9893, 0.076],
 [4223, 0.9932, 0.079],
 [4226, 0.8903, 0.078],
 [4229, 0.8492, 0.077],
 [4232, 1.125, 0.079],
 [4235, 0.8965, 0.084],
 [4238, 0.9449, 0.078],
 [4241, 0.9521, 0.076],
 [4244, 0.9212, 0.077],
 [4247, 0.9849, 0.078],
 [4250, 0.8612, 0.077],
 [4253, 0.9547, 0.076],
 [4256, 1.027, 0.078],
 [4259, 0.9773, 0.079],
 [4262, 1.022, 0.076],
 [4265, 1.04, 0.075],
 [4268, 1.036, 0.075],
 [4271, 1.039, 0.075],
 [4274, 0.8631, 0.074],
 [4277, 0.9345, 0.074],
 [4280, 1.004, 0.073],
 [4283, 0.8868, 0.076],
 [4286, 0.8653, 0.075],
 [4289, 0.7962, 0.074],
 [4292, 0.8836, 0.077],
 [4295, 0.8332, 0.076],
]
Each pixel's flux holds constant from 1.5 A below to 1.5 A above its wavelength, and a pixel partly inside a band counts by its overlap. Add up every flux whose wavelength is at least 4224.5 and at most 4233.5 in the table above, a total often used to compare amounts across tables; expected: 3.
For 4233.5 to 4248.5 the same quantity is 5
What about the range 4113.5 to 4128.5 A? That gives 5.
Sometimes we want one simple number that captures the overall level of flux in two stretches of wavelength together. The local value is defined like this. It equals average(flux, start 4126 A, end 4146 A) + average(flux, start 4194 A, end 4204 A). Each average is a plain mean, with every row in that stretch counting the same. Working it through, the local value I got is 1.92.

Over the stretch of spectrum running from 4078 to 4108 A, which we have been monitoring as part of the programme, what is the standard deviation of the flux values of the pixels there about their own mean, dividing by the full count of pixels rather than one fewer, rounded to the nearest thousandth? 0.095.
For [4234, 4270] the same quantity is 0.055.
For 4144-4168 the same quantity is 0.066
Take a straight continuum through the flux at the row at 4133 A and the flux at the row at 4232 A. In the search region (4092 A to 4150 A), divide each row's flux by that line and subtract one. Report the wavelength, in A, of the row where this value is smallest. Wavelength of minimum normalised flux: 4100 A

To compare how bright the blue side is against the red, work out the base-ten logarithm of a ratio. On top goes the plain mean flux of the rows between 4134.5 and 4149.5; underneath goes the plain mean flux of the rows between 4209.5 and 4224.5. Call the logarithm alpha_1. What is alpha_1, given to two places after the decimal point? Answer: -0.04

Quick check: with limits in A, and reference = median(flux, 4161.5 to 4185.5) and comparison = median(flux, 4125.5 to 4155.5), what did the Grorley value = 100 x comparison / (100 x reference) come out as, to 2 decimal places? 1.03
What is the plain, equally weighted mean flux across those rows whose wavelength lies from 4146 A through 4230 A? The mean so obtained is 0.95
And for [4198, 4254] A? 0.96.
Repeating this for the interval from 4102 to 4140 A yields 0.93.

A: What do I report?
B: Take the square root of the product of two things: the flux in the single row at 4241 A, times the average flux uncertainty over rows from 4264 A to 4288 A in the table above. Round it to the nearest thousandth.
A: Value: 0.267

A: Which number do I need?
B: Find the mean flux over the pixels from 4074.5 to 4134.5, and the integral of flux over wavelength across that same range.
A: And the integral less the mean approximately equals 54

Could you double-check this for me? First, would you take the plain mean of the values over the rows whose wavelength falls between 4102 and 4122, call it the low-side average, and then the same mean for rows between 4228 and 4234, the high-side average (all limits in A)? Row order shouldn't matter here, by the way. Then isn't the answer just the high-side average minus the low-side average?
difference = 0.10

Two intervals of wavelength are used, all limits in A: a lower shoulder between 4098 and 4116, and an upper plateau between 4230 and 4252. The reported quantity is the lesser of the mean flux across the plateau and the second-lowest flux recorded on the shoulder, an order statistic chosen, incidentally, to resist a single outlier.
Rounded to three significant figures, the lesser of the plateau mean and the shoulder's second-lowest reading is 0.768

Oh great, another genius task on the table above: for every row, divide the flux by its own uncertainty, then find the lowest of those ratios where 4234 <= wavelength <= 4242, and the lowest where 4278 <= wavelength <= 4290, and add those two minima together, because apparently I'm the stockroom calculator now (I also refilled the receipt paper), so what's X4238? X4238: 21.4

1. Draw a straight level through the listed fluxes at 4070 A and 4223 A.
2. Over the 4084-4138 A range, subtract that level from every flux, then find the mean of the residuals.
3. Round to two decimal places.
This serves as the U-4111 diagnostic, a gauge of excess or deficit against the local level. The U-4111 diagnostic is 0.05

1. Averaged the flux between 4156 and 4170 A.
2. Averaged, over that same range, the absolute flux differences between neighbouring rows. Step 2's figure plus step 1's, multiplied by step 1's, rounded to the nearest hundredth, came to 1.06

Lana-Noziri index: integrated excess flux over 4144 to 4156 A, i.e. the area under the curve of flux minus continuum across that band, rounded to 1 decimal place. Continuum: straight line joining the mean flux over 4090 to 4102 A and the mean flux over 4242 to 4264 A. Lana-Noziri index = 0.3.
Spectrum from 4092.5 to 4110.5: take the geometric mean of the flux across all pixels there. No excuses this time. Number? 0.80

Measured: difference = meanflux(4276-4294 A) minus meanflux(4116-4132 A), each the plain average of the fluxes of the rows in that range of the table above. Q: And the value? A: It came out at -0.11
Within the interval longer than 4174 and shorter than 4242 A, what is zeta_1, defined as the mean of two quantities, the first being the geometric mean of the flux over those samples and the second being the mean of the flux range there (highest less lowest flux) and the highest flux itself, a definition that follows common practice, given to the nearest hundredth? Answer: 0.83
